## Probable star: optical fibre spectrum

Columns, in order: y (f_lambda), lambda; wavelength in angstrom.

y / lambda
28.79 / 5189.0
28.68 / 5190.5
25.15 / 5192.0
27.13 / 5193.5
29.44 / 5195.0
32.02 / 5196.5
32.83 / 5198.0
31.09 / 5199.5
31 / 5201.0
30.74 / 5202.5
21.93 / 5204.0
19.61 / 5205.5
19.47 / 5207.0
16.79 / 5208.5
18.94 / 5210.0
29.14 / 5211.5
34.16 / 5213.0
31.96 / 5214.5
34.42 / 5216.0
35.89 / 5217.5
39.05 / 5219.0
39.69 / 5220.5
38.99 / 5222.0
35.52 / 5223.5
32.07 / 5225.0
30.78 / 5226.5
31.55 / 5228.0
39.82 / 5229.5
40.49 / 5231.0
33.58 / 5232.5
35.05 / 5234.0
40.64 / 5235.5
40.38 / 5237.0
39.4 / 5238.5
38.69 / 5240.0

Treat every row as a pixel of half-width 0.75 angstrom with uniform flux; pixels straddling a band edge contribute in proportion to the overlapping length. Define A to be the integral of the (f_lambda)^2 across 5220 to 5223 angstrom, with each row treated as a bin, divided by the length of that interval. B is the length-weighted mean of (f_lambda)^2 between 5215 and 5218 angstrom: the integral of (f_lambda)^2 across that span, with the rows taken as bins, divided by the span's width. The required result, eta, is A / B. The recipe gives 1.3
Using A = 1522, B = 1214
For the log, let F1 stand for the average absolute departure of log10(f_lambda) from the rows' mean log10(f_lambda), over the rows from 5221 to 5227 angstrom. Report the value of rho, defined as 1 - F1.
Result 0.963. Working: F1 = 0.037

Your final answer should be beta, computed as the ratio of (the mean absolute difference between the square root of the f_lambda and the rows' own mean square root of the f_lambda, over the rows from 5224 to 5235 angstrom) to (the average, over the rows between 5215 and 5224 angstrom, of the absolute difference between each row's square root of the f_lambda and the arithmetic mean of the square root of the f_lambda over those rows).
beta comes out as 1.6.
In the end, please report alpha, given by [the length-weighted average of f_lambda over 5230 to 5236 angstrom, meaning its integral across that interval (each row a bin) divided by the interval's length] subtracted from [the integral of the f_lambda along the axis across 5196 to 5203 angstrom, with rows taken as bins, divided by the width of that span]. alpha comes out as -5.9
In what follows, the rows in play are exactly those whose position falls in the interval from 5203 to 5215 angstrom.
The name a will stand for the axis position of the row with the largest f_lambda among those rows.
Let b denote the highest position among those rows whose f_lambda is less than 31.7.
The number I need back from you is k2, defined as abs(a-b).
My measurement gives 1.5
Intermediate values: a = 5213.0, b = 5211.5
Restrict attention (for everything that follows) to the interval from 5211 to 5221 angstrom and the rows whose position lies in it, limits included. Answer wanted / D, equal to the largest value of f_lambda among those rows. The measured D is 39.69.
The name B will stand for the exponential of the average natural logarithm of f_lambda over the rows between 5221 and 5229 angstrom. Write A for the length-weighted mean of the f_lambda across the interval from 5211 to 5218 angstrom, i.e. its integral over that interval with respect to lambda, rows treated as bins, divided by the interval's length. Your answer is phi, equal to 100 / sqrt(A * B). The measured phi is 2.99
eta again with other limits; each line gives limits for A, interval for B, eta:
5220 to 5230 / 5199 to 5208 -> 1.9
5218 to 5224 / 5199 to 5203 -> 1.5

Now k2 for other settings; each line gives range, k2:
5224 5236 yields 7.5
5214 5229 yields 7.5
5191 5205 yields 6.0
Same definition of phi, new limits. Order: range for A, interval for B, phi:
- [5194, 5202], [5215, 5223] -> 2.92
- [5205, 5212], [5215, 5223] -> 3.60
